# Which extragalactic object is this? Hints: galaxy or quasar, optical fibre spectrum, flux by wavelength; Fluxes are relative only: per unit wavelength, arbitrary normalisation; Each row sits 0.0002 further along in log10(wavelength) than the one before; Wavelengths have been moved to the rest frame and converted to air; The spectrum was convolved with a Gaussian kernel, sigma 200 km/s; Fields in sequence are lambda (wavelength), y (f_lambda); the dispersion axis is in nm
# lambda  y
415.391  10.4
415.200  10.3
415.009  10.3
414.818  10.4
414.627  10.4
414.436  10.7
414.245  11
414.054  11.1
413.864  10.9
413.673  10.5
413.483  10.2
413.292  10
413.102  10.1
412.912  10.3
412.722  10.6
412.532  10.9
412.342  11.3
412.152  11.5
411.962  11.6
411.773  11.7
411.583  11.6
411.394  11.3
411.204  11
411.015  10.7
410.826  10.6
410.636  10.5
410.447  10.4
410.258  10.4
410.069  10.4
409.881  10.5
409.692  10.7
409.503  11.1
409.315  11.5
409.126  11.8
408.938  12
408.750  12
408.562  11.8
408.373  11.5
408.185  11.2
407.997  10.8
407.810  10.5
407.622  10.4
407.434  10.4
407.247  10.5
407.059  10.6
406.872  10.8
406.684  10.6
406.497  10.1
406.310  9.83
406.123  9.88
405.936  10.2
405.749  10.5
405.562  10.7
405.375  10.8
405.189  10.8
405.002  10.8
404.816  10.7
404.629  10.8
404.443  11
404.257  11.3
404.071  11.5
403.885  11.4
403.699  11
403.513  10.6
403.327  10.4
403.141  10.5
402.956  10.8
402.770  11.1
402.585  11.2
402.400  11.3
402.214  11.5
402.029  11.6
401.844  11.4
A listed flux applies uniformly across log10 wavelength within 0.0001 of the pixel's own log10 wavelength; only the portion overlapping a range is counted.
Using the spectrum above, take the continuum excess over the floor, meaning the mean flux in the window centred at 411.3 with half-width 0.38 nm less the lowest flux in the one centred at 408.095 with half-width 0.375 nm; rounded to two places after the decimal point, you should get 0.65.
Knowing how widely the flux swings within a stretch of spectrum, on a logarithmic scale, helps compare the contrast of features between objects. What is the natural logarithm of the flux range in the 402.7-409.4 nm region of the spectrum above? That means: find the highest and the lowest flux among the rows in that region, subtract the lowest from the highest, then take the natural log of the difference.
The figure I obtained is 0.8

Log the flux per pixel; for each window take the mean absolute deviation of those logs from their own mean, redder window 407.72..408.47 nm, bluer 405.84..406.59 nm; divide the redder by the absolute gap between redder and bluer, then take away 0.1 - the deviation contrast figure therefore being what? 1.8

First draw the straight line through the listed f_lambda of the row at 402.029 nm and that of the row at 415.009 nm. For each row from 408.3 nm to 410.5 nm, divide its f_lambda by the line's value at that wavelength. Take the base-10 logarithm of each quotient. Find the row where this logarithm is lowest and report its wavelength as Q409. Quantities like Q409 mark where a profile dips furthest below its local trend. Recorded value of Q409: 410.069 nm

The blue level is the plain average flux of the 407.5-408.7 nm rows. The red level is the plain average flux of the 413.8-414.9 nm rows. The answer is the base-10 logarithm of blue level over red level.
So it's 0.01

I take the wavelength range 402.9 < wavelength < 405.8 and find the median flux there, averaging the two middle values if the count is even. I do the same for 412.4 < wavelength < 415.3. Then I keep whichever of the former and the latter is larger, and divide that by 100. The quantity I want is 0.108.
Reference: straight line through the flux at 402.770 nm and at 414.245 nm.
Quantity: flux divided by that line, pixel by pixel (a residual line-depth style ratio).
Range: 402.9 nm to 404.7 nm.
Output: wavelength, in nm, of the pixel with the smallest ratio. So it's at 403.327 nm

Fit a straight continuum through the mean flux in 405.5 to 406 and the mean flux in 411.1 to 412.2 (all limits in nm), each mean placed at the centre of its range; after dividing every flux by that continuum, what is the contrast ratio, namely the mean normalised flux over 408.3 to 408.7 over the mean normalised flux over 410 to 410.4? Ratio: 1.15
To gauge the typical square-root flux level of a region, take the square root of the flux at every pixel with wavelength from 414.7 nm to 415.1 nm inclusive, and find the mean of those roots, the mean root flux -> 3.22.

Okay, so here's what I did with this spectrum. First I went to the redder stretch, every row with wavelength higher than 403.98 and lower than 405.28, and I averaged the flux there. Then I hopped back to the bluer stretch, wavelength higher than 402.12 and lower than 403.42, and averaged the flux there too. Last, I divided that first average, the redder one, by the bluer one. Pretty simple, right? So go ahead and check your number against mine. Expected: 1.00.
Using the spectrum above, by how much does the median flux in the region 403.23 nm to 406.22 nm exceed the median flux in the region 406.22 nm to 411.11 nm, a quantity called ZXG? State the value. 0.20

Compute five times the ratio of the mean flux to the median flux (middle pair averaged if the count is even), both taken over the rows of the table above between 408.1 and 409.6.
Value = 4.98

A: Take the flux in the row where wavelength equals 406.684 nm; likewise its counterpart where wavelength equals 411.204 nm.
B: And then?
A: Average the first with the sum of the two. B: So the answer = 16.1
